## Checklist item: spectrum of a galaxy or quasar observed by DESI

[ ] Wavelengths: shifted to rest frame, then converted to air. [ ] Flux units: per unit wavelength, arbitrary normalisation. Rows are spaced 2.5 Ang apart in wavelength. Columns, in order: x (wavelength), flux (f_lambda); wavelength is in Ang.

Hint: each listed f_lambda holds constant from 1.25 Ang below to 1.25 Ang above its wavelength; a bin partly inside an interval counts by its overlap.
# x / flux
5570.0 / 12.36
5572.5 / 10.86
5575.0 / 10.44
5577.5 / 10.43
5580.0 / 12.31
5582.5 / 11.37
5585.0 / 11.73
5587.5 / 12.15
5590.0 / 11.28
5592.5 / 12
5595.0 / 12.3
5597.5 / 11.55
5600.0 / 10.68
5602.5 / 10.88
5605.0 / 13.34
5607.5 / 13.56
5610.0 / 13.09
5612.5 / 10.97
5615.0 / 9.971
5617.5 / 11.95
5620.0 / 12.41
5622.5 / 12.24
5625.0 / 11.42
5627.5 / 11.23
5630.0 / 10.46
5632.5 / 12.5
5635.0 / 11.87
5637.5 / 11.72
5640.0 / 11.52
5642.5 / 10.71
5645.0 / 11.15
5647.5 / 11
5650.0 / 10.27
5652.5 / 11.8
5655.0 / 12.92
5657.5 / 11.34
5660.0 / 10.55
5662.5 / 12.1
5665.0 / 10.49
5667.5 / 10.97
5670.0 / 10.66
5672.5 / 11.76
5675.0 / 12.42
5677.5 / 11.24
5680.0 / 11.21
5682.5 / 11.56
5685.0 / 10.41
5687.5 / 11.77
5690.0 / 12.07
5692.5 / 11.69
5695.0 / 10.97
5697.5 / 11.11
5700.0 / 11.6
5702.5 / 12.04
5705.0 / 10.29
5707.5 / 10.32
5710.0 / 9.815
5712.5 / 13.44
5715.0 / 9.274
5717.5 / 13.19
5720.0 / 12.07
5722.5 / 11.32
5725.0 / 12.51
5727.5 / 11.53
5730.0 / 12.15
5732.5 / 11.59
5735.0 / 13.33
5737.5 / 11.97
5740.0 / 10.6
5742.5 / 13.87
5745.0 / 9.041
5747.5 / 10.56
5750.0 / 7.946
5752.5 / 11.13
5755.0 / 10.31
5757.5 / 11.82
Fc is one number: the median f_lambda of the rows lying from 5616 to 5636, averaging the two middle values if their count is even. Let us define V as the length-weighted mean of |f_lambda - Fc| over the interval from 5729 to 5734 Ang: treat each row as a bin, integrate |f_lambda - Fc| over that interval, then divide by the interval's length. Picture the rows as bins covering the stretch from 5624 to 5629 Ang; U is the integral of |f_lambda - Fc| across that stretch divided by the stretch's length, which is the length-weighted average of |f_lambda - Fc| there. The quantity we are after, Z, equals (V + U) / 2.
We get 0.5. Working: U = 0.63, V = 0.3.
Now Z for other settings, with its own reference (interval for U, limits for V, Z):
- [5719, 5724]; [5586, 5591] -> 0.4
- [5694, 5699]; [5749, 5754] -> 1.5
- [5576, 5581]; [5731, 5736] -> 0.9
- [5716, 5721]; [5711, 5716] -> 1.4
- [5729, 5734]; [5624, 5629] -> 0.5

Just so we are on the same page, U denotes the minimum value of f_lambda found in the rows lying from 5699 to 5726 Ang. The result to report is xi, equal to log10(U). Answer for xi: 0.97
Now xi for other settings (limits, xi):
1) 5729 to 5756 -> 0.90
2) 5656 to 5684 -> 1.02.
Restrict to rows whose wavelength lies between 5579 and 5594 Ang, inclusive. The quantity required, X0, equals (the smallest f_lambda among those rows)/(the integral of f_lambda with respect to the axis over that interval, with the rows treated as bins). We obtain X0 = 0.0637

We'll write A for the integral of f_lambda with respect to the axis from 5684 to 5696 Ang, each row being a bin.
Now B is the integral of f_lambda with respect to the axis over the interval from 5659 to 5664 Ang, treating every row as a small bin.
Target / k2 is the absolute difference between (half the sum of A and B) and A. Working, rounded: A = 137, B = 57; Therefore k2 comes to 40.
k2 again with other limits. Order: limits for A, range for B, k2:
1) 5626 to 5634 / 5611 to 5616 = 19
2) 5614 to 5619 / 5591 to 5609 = 81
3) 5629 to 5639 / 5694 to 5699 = 31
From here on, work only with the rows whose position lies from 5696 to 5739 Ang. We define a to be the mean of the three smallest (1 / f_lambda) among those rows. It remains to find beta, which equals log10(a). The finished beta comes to -1.12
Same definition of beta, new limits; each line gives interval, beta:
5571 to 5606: -1.10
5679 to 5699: -1.07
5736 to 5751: -1.08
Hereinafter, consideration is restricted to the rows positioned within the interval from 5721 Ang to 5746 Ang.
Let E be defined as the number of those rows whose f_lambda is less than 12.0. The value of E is 6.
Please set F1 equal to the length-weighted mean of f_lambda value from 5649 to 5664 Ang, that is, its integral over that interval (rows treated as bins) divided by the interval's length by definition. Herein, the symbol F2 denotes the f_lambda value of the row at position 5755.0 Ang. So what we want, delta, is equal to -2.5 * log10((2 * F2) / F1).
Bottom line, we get -0.63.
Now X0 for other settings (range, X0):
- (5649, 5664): 0.0595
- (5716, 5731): 0.0625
